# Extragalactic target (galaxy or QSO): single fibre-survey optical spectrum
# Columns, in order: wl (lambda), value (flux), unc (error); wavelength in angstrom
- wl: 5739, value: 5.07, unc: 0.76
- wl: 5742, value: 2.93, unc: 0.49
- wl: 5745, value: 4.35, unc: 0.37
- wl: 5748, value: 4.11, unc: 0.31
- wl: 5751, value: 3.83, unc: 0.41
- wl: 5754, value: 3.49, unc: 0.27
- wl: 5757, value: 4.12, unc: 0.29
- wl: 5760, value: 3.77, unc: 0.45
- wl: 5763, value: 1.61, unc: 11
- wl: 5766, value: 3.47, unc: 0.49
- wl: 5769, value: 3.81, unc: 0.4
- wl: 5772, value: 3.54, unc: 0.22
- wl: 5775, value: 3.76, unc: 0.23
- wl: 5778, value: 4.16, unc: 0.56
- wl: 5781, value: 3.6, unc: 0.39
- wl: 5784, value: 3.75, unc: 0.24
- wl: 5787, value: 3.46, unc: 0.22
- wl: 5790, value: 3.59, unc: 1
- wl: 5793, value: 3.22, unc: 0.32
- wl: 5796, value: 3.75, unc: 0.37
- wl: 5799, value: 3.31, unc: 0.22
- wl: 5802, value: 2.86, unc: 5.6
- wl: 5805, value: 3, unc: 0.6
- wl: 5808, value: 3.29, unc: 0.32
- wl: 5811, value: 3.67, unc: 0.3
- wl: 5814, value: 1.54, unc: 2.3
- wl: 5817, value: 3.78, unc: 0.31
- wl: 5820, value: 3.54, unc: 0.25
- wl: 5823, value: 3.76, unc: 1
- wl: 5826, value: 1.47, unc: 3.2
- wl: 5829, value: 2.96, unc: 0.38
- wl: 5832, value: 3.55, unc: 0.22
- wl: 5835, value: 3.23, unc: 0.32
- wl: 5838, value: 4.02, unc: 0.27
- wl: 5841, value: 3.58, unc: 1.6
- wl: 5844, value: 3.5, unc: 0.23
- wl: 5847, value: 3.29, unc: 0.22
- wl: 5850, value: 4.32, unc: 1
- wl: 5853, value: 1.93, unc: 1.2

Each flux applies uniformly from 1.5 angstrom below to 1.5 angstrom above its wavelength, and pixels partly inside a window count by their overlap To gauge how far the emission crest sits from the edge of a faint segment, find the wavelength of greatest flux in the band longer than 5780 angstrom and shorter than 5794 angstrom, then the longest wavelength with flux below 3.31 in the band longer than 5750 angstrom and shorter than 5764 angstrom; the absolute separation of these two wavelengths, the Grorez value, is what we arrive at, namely 21 angstrom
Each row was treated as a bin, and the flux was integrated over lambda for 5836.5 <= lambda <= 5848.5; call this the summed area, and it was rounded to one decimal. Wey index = 43.2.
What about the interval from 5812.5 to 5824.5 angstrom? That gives 37.9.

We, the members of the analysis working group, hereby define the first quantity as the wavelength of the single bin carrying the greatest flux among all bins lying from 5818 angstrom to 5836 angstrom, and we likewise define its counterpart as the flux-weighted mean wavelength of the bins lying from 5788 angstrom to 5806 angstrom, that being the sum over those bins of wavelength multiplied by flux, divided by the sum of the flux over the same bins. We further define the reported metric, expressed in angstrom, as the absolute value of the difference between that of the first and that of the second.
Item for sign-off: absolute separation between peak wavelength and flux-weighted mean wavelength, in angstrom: 25.8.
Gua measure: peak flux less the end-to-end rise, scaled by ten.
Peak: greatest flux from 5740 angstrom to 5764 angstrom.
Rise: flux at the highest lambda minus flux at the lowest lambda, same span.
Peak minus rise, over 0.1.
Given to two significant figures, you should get 57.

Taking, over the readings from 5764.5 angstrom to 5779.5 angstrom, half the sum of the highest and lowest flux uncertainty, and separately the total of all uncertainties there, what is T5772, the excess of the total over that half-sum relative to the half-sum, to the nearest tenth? 3.9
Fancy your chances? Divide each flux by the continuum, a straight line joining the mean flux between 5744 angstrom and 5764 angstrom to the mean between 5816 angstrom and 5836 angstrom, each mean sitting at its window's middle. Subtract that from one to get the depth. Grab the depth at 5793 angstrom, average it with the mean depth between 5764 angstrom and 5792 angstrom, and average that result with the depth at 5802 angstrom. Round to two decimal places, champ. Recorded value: 0.07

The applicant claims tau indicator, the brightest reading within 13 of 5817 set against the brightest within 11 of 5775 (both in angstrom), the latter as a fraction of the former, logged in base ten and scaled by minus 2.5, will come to -0.10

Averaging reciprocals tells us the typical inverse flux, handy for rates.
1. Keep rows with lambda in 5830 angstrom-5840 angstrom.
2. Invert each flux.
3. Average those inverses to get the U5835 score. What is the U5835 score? 0.28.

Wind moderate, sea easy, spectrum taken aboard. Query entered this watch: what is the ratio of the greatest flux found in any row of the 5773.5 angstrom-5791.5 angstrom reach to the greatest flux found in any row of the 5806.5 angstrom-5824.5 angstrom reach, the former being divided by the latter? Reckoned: 1.10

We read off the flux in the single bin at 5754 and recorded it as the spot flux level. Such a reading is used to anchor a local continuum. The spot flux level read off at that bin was 3.49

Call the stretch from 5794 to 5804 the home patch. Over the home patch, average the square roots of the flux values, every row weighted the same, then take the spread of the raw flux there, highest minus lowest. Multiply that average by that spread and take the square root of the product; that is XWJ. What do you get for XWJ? 1.27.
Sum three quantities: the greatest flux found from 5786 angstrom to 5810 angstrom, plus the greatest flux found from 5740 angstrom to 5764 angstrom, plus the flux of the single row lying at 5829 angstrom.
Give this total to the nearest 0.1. 11.1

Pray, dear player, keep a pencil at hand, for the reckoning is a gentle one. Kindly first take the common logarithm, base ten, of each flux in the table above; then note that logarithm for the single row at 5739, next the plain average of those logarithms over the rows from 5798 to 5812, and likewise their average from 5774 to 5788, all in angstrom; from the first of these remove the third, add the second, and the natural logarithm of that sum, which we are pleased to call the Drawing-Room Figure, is -0.45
